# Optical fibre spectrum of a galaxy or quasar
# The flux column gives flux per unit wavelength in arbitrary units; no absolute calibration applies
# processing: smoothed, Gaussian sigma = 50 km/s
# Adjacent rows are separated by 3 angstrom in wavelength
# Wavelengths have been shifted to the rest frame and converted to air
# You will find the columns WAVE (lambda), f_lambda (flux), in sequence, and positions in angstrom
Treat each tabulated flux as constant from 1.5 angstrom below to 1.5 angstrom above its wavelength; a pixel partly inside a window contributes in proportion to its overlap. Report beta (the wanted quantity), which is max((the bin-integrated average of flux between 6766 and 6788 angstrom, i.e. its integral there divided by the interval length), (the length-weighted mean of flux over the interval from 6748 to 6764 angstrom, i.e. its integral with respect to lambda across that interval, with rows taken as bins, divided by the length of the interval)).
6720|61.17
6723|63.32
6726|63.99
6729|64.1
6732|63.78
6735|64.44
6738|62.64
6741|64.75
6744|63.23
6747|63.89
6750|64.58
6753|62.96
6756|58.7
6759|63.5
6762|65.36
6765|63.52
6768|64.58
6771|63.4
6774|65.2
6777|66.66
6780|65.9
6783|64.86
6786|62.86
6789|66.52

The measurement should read 64.8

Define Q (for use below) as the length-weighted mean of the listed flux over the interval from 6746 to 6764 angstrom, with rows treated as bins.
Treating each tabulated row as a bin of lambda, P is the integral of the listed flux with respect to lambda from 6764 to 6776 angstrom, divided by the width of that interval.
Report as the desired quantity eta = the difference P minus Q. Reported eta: 1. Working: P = 64.3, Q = 63.2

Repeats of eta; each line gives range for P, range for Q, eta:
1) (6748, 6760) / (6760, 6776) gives -2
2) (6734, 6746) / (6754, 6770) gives 1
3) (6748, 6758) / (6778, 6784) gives -3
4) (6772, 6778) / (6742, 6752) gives 2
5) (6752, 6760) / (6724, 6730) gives -2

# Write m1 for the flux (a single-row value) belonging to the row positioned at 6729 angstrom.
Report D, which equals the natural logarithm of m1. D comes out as 4.16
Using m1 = 64.1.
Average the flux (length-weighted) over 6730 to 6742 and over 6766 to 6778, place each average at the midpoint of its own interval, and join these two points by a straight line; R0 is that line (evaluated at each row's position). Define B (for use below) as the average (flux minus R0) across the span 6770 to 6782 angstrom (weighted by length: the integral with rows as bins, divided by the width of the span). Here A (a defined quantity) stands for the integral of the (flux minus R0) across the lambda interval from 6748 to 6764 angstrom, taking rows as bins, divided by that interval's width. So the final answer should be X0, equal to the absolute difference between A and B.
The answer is 1.8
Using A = -1.3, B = 0.4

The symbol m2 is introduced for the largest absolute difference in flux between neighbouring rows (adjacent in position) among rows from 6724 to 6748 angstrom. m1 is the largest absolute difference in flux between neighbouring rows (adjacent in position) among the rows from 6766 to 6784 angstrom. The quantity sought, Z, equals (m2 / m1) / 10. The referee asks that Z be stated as 0.117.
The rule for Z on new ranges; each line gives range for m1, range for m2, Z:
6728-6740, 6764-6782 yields 0.100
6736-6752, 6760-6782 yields 0.087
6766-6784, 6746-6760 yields 0.267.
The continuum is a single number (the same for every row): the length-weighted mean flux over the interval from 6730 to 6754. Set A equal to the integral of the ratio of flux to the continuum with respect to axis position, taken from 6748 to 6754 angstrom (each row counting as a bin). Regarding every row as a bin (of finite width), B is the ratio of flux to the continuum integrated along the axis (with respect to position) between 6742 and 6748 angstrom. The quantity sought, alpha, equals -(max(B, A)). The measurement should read -6.00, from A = 6.00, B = 5.98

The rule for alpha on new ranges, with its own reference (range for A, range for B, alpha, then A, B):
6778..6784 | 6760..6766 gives -6.16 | 6.16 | 6.06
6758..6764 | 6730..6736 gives -6.06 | 6.06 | 6.03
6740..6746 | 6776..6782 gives -6.22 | 6.01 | 6.22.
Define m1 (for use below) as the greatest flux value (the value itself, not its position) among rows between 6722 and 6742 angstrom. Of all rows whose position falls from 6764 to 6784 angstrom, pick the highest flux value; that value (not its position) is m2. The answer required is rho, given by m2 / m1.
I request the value 1.03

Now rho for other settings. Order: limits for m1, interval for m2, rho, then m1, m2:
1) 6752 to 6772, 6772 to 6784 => 1.02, 65.36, 66.66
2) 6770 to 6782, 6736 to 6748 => 0.97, 66.66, 64.75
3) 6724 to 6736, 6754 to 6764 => 1.01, 64.44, 65.36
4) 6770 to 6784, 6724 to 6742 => 0.97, 66.66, 64.75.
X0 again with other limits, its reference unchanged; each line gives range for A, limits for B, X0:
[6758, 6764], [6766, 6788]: 0.1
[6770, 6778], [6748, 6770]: 1.4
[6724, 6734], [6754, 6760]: 3.6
